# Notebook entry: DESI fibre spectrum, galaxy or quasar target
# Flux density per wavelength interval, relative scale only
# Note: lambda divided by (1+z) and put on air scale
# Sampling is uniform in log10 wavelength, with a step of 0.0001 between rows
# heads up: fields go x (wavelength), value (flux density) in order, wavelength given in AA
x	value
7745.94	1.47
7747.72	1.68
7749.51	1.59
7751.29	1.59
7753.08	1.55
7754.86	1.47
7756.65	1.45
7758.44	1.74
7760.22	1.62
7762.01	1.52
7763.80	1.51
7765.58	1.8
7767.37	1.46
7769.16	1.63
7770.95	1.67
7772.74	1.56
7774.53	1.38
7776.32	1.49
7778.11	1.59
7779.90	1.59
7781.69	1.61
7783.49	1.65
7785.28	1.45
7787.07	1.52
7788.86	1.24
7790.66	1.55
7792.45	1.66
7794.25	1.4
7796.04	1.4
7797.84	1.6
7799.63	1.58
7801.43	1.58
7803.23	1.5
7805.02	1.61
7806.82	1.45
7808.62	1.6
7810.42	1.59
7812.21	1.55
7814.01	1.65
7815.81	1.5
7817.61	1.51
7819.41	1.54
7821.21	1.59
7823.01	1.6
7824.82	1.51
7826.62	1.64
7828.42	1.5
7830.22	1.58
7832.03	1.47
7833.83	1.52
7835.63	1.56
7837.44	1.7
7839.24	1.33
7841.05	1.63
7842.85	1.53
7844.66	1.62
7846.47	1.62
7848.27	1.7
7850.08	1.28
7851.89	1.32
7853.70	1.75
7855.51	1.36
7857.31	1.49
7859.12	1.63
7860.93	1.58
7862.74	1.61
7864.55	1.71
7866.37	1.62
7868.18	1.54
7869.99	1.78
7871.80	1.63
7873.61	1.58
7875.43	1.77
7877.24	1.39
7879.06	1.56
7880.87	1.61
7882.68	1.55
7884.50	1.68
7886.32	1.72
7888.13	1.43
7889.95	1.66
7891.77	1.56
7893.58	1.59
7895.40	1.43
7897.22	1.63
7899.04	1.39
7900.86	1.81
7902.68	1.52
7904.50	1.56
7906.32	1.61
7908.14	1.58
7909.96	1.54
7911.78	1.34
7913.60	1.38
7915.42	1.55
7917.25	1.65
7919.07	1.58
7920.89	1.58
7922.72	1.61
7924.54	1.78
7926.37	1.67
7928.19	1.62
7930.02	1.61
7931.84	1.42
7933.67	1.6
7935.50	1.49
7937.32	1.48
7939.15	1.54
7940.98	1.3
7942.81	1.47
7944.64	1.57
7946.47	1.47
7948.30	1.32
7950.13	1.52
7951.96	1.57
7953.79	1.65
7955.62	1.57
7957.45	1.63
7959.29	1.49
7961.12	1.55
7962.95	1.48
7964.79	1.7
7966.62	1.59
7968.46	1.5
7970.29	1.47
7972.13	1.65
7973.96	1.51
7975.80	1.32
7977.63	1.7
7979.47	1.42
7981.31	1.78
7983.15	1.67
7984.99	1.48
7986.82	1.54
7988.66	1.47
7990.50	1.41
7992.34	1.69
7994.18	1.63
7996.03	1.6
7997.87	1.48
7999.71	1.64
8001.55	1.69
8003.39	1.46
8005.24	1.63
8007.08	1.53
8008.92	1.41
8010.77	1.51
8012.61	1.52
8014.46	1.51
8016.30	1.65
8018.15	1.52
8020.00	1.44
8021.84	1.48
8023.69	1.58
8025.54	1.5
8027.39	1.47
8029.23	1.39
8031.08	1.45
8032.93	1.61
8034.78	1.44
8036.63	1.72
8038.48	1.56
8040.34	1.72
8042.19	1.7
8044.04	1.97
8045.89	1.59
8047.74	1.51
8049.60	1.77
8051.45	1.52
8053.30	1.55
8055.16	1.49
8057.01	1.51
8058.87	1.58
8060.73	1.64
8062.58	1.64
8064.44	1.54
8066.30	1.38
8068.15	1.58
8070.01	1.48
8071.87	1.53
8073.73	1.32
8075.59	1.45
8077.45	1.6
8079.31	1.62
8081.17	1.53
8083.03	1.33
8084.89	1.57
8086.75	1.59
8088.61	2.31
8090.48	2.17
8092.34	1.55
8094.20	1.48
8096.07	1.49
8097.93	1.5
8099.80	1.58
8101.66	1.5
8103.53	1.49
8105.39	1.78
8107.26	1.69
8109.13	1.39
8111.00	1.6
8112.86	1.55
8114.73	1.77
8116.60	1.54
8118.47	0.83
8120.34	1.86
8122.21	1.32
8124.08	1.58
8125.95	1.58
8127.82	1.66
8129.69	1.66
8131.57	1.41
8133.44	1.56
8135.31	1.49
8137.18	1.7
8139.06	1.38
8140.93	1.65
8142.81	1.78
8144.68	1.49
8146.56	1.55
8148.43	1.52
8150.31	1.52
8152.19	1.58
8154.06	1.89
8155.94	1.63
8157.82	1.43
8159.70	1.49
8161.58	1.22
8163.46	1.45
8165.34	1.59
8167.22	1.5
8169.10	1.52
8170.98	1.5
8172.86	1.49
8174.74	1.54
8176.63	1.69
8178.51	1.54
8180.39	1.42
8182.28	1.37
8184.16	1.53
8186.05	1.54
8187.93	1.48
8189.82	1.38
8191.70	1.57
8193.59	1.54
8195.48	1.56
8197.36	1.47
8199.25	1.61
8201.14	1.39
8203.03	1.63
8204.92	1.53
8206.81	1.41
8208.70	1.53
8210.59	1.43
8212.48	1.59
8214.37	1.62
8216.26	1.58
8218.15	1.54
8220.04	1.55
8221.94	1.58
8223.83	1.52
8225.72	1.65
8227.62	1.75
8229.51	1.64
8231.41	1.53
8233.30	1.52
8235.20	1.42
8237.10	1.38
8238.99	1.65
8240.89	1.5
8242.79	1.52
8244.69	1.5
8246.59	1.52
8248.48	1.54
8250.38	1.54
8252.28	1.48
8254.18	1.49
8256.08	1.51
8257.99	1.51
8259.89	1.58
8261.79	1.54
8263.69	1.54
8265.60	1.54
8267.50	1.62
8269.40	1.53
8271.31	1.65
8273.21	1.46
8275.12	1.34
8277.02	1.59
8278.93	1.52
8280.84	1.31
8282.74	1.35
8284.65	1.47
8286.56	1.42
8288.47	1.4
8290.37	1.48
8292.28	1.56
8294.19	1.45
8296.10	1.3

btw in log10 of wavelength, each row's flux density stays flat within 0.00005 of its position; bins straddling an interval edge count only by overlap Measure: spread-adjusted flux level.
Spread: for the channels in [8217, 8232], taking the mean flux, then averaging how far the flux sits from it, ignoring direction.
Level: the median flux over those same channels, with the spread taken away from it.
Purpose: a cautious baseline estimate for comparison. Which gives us 1.50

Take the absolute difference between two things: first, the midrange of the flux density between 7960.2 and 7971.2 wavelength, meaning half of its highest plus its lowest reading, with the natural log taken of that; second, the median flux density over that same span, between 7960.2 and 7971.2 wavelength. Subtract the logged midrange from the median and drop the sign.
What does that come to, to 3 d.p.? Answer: 1.064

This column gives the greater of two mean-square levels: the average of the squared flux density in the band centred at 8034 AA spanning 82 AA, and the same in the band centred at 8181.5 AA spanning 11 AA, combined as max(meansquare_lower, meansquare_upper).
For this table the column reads 2.43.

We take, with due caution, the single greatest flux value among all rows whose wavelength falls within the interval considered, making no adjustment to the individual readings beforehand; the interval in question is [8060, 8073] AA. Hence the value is 1.64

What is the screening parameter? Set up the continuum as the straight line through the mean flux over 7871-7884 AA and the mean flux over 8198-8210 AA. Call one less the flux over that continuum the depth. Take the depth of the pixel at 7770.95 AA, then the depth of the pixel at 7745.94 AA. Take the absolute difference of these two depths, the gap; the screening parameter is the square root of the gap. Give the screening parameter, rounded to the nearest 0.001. 0.357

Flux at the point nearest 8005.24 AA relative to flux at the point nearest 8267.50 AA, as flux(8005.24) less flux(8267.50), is 0.01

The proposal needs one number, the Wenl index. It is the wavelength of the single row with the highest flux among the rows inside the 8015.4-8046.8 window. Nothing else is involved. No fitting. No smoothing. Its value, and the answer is 8044.04 AA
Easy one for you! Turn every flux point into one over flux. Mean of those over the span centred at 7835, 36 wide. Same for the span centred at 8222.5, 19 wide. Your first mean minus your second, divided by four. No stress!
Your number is 0.007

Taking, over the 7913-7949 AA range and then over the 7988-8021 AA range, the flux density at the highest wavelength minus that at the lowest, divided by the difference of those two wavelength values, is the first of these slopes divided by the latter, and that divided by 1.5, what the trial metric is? 1.2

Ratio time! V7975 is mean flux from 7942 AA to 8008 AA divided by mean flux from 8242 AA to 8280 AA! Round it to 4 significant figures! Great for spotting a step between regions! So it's 1.017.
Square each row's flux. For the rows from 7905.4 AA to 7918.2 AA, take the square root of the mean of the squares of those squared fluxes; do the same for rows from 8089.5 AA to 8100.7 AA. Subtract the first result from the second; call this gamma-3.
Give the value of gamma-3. 0.51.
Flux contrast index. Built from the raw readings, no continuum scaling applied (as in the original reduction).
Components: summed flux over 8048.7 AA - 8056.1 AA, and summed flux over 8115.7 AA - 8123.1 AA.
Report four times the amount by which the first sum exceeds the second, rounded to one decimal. 3.1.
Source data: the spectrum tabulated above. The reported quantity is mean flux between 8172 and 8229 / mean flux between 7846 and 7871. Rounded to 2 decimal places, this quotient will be 0.98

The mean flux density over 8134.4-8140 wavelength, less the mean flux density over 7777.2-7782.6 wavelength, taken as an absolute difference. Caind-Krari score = 0.07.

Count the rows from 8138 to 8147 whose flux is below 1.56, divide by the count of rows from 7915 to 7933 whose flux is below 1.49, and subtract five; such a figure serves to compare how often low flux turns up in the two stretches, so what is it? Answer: -2.0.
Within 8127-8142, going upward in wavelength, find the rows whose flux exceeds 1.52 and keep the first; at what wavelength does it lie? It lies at 8127.82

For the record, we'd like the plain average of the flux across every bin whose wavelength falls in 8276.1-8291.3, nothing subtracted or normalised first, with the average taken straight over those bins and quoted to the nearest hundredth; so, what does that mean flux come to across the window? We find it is 1.44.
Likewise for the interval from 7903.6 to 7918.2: 1.53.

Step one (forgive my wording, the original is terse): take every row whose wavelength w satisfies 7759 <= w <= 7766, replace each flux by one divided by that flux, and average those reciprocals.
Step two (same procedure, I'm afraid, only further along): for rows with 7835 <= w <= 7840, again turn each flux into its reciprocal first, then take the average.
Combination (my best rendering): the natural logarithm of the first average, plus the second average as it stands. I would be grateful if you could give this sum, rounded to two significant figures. 0.19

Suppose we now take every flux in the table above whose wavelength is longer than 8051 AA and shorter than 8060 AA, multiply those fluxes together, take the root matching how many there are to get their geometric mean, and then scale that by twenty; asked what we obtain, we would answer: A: 30.6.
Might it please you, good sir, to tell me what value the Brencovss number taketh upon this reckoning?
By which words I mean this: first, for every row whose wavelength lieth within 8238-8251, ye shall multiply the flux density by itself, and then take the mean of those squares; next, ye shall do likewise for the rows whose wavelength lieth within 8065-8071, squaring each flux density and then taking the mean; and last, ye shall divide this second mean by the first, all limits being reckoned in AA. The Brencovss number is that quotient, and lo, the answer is 0.93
